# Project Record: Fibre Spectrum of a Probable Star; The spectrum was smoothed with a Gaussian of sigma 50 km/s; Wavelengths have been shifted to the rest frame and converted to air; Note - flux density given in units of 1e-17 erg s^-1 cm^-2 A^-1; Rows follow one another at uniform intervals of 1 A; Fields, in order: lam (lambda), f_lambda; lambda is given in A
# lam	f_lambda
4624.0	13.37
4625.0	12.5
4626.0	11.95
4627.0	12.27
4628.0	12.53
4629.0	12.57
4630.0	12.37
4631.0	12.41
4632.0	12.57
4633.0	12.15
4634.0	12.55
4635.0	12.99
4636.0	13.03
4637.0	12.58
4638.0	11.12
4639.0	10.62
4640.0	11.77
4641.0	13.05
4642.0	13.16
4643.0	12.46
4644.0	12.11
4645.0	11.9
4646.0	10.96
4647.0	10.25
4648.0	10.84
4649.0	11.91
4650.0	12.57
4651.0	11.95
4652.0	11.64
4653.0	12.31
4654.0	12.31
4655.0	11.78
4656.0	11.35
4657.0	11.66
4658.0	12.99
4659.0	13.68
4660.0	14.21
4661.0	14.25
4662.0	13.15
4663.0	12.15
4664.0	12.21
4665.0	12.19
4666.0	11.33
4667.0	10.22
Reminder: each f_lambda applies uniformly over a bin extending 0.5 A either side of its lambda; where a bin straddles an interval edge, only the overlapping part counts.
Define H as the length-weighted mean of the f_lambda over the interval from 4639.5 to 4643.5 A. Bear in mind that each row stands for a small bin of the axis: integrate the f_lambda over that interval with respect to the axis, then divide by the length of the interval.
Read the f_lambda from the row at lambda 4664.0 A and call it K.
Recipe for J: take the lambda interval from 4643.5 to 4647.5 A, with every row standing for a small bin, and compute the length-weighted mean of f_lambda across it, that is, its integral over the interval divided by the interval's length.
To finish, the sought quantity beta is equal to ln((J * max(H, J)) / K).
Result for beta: 2.46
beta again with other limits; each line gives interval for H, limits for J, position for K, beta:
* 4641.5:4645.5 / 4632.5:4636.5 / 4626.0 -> 2.60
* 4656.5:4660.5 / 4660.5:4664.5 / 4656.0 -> 2.71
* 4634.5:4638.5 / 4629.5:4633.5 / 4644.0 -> 2.54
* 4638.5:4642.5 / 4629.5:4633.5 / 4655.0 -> 2.56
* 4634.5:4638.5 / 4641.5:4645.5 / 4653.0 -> 2.53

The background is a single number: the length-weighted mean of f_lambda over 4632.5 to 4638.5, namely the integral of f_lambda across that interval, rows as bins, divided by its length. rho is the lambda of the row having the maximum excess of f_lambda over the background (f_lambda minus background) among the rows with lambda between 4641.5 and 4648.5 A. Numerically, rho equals 4642.0 A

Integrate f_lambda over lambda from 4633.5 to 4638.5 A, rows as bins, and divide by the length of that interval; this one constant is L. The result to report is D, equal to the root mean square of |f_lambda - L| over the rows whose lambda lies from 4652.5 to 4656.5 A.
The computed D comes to 0.7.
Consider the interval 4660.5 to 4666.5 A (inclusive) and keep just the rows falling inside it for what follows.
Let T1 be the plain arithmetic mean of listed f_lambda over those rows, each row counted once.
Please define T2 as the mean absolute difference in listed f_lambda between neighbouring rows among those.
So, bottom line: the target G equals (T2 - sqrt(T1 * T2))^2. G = 4.6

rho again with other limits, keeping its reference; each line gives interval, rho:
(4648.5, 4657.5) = 4650.0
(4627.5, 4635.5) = 4635.0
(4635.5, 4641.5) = 4641.0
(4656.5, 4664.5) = 4661.0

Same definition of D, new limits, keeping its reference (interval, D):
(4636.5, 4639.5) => 1.3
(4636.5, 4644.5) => 0.9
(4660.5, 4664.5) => 1.0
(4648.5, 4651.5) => 0.4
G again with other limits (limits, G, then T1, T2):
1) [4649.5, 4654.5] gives 3.3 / 12.16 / 0.40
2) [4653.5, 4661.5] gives 4.4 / 12.78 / 0.55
